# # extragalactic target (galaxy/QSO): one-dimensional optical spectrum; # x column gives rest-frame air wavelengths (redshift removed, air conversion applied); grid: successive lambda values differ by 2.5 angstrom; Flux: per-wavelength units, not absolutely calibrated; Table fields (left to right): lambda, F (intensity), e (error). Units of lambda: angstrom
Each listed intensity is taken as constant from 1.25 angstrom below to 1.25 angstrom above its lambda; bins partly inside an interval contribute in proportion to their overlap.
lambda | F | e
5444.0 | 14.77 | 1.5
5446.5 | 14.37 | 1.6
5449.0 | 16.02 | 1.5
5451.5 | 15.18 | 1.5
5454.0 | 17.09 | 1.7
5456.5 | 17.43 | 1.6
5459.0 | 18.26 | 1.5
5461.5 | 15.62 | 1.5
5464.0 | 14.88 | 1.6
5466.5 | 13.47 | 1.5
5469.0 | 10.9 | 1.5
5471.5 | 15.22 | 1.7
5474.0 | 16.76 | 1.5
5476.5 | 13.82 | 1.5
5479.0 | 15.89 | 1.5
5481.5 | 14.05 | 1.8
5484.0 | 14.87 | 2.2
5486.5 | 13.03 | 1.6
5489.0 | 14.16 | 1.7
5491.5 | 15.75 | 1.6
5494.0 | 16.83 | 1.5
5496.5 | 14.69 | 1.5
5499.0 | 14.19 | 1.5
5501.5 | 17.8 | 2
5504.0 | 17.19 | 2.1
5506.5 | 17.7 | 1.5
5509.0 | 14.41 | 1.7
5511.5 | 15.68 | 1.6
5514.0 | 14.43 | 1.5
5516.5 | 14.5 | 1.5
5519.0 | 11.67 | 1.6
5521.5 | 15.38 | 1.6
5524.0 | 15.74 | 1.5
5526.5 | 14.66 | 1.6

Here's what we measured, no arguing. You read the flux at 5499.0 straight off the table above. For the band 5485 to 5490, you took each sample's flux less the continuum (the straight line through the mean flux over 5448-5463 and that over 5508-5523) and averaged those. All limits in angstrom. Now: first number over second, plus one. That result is -7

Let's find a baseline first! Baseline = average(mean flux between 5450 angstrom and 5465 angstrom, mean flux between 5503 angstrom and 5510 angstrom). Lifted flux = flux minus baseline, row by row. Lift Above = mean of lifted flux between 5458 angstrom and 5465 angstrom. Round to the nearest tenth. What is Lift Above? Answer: -0.2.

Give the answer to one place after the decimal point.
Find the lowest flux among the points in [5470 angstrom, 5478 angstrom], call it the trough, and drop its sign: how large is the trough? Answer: 13.8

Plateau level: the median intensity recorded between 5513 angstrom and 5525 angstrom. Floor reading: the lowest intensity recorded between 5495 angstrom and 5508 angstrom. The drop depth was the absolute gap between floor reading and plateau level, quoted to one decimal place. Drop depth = 0.3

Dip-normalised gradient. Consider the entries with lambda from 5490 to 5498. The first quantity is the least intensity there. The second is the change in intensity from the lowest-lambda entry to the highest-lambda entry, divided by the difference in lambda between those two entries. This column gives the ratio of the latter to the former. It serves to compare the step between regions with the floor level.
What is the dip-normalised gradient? -0.01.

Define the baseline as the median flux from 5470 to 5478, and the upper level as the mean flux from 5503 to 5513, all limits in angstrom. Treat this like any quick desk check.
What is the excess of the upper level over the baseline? 1.0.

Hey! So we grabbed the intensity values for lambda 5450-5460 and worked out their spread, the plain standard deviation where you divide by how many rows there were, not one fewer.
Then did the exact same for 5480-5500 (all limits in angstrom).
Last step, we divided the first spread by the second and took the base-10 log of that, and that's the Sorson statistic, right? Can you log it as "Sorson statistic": 0.02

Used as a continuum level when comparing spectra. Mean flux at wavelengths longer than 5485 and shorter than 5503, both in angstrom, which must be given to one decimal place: 15.2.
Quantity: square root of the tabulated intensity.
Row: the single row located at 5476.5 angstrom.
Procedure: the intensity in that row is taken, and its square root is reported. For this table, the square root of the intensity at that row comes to 3.72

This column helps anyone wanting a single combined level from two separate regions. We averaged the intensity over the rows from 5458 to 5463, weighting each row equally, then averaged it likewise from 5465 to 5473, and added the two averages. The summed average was 30.1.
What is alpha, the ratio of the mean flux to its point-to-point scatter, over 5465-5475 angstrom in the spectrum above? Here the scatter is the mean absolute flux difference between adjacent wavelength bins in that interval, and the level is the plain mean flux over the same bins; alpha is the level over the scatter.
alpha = 5.0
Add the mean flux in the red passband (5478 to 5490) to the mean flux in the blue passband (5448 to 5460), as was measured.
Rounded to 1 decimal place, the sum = 31.2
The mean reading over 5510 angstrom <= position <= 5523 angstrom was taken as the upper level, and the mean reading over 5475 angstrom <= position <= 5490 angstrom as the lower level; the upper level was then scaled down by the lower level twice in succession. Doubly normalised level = 0.070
